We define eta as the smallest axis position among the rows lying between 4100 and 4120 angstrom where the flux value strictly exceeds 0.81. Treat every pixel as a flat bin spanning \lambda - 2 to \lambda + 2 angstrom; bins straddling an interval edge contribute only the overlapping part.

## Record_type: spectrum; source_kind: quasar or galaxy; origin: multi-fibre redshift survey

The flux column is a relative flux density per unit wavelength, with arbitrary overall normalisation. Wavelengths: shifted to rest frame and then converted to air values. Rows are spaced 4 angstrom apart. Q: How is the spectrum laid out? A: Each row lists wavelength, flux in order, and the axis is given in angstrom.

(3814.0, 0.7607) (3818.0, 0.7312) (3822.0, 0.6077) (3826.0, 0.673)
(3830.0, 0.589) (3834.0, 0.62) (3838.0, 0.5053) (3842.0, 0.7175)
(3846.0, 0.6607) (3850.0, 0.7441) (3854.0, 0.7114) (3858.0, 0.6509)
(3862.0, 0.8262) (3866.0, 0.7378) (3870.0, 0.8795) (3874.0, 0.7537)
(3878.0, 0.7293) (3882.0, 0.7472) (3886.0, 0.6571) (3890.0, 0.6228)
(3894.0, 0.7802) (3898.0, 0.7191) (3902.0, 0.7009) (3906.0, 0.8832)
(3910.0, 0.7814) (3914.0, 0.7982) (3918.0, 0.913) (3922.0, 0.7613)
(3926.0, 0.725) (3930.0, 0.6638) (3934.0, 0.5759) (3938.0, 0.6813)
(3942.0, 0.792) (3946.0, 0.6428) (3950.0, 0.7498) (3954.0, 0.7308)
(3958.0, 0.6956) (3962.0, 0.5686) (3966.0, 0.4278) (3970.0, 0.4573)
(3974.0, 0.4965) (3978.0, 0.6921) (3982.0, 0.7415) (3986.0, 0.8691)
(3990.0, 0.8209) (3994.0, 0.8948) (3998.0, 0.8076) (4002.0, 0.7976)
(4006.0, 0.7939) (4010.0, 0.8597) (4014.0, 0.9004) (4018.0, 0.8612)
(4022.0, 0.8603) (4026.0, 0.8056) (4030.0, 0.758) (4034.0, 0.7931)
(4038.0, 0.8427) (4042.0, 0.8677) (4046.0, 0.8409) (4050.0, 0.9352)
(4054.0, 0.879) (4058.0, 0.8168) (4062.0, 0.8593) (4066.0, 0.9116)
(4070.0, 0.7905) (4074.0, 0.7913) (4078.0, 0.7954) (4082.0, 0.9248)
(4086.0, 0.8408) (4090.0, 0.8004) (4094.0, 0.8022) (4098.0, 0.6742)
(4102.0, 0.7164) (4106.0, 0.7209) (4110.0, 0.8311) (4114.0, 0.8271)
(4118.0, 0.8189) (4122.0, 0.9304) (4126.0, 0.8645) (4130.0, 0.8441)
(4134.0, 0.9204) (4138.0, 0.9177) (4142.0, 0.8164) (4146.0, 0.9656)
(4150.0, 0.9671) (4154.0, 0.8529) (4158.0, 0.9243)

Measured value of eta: 4110.0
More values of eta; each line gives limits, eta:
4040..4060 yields 4042.0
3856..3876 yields 3862.0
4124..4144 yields 4126.0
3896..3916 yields 3906.0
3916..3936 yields 3918.0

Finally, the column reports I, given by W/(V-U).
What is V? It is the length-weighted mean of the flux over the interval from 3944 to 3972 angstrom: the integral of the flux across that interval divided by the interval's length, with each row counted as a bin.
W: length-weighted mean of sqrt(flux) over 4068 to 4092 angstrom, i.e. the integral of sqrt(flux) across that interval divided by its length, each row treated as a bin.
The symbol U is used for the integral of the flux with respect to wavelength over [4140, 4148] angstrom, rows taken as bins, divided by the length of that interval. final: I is -3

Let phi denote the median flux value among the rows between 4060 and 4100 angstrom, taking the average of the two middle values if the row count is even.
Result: 0.80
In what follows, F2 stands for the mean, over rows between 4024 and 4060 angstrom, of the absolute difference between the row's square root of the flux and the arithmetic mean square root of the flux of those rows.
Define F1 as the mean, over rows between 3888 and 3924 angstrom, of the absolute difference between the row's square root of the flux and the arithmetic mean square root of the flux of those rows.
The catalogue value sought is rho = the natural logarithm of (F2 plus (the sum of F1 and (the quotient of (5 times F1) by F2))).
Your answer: 2.15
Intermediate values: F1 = 0.037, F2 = 0.022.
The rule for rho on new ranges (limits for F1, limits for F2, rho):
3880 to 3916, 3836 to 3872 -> 1.41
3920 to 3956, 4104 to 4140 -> 1.83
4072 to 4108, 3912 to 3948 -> 1.24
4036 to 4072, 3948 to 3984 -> 0.26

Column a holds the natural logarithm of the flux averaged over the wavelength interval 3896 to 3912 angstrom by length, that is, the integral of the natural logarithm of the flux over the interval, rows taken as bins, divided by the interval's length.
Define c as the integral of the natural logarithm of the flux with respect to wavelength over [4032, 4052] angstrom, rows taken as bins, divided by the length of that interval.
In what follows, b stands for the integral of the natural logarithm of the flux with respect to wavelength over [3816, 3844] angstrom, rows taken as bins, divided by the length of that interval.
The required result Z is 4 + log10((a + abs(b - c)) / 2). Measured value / 2.30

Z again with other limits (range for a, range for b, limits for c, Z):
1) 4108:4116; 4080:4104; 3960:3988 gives 2.72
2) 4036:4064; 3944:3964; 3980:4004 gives 2.38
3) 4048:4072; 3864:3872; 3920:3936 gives 2.12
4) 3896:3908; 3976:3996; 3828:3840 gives 2.55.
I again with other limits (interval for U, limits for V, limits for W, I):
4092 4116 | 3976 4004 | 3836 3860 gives 20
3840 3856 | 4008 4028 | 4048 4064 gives 6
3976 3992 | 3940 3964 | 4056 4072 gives -11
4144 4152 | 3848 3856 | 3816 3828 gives -3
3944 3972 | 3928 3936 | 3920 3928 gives 91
